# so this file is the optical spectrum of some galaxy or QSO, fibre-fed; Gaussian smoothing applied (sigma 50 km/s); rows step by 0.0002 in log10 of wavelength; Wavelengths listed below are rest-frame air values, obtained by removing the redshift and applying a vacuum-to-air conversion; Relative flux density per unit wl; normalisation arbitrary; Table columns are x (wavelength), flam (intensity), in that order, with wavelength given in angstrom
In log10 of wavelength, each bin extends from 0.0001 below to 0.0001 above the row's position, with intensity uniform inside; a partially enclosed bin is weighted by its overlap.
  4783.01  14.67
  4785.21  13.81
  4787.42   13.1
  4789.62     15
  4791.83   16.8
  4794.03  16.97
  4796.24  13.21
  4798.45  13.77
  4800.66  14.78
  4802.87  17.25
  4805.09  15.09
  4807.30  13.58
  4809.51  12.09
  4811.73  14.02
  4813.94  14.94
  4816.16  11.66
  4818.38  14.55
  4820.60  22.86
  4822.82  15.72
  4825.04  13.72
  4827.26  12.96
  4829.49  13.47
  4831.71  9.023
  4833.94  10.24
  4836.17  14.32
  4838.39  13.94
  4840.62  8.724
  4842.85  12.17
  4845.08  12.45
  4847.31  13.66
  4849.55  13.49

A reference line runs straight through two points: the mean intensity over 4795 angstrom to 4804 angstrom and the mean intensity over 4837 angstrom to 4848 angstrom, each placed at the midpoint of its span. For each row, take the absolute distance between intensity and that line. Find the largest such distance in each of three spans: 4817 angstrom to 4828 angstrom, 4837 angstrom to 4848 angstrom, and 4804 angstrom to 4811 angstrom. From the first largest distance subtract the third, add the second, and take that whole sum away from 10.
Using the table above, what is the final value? -0.9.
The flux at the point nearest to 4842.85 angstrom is 12.17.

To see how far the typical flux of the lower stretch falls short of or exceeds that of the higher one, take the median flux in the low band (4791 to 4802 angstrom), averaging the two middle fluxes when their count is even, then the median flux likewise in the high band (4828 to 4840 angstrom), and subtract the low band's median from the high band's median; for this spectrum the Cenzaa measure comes -1.3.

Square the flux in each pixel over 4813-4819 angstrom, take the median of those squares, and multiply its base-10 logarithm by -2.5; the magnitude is -5.81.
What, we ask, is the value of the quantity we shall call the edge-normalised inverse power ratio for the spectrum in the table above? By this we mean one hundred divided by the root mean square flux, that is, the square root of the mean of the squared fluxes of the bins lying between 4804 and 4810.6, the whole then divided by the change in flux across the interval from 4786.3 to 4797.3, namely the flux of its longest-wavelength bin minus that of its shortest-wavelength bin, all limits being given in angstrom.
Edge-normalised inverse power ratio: 67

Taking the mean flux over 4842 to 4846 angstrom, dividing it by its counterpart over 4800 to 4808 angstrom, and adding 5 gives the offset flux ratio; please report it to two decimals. 5.81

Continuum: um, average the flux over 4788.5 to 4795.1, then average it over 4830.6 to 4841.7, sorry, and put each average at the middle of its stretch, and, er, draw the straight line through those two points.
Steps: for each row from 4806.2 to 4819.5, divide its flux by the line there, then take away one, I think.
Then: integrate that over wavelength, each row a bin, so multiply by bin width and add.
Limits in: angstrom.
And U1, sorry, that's -0.37 angstrom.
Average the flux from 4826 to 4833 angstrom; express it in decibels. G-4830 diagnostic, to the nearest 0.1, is 10.7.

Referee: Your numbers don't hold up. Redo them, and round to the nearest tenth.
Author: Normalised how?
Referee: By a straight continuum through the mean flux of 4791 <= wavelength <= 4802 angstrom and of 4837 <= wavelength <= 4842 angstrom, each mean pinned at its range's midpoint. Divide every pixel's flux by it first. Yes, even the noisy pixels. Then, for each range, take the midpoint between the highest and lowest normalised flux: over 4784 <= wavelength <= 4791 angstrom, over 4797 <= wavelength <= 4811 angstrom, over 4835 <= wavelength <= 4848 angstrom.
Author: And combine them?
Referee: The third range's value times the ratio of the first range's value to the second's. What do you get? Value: 0.9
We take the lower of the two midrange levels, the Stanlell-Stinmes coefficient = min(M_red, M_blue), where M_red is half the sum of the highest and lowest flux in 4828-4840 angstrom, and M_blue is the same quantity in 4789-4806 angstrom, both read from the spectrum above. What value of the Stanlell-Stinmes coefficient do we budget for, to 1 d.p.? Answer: 11.7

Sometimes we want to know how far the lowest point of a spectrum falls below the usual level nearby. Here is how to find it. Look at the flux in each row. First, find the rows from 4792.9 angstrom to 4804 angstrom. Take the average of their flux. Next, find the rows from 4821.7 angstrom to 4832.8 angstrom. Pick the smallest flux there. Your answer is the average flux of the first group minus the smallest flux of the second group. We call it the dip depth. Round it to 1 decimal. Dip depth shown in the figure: 6.2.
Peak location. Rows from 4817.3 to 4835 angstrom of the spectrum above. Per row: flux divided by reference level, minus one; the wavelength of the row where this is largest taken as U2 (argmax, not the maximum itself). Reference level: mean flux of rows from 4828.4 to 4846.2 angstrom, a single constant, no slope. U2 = 4820.60 angstrom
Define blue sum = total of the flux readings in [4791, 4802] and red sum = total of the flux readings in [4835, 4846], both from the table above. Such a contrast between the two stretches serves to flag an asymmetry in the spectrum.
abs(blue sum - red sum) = 13.9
